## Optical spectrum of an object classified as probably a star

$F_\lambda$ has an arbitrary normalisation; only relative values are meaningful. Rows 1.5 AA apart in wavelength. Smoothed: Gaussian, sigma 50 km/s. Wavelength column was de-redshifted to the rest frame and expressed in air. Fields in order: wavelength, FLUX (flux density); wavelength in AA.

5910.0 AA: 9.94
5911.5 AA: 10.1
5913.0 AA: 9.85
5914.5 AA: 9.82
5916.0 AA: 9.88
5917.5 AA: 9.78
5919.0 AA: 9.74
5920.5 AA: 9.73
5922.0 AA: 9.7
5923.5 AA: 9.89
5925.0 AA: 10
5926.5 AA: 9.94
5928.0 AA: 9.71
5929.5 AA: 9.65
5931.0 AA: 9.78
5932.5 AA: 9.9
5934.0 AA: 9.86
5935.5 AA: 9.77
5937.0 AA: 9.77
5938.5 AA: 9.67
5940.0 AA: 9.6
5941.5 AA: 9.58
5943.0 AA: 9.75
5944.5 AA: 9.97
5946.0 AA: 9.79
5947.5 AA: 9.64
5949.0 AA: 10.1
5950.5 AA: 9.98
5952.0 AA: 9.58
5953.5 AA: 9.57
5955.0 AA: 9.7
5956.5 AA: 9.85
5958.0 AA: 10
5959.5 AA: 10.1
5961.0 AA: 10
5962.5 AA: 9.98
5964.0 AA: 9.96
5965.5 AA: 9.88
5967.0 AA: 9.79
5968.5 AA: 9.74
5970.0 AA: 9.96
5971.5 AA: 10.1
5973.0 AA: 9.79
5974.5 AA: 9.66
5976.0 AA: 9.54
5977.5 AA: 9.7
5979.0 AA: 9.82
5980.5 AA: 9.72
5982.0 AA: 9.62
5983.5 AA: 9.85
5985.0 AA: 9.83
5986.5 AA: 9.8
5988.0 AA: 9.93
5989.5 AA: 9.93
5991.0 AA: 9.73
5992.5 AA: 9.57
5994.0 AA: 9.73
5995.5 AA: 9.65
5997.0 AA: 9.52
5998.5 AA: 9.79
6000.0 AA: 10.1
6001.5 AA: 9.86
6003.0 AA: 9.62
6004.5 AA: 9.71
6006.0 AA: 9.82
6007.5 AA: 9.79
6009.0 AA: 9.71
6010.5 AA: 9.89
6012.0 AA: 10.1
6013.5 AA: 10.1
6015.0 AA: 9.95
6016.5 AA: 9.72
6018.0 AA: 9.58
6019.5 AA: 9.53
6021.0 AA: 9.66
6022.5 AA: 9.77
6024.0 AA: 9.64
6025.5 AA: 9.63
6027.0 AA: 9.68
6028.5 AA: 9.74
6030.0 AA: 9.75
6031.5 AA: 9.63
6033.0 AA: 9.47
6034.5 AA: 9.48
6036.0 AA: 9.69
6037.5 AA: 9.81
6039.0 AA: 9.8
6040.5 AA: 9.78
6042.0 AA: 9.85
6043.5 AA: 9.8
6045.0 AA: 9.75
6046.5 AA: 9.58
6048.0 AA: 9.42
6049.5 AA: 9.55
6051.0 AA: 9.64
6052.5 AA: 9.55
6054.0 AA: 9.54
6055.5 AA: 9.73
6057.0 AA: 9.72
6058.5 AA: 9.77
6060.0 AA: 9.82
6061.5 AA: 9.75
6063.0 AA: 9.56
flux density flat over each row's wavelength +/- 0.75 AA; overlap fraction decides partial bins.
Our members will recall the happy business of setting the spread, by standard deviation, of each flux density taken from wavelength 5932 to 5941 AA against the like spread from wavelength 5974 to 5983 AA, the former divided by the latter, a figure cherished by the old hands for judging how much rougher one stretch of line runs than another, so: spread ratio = 1.2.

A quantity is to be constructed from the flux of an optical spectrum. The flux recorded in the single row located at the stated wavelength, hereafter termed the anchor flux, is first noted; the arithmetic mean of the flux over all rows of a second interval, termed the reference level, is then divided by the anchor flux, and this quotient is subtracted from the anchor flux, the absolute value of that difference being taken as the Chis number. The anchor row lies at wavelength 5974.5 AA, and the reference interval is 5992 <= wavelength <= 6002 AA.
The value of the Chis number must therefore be 8.65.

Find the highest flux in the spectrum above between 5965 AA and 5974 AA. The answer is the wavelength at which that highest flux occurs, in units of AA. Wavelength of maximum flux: 5971.5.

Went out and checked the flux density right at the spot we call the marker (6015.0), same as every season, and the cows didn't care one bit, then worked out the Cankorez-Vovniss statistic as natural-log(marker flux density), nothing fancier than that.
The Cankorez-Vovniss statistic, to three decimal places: 2.298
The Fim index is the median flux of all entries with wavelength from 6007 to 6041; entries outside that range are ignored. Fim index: 9.72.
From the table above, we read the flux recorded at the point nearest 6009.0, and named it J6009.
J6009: 9.71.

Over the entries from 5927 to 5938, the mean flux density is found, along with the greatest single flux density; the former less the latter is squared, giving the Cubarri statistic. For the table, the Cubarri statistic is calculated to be 0.015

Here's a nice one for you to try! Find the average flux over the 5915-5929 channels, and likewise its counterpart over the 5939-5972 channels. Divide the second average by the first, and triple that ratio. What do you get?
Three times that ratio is 3.008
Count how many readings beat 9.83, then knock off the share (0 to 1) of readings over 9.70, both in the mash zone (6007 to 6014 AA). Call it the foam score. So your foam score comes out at 2.0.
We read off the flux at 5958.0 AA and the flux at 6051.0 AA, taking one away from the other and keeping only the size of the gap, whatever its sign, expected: 0.360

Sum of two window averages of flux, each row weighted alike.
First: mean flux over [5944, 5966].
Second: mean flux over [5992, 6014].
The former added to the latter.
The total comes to 19.7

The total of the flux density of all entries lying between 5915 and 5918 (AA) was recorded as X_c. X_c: 19.7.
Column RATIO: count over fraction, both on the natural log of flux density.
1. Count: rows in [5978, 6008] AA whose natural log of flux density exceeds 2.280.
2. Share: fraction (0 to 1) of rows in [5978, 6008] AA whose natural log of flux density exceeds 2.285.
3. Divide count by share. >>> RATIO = 37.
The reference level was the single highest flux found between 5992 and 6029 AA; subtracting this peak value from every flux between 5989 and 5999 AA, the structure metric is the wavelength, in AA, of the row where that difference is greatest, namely 5989.5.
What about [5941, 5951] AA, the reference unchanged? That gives 5949.0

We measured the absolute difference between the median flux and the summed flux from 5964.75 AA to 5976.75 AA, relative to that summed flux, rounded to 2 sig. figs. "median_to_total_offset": 0.88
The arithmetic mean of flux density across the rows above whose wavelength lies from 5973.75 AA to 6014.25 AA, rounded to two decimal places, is 9.78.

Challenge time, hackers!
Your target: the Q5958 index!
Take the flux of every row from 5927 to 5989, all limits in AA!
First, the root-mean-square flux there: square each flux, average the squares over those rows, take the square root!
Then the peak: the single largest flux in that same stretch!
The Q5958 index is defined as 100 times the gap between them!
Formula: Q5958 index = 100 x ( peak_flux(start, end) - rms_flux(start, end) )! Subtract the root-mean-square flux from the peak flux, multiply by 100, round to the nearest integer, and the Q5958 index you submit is 29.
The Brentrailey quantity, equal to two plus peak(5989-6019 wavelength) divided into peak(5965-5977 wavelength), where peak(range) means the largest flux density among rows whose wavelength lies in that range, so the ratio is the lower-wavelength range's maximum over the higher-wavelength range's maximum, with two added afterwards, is 3.00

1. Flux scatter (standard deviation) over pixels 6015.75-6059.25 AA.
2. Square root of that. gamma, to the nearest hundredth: 0.34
